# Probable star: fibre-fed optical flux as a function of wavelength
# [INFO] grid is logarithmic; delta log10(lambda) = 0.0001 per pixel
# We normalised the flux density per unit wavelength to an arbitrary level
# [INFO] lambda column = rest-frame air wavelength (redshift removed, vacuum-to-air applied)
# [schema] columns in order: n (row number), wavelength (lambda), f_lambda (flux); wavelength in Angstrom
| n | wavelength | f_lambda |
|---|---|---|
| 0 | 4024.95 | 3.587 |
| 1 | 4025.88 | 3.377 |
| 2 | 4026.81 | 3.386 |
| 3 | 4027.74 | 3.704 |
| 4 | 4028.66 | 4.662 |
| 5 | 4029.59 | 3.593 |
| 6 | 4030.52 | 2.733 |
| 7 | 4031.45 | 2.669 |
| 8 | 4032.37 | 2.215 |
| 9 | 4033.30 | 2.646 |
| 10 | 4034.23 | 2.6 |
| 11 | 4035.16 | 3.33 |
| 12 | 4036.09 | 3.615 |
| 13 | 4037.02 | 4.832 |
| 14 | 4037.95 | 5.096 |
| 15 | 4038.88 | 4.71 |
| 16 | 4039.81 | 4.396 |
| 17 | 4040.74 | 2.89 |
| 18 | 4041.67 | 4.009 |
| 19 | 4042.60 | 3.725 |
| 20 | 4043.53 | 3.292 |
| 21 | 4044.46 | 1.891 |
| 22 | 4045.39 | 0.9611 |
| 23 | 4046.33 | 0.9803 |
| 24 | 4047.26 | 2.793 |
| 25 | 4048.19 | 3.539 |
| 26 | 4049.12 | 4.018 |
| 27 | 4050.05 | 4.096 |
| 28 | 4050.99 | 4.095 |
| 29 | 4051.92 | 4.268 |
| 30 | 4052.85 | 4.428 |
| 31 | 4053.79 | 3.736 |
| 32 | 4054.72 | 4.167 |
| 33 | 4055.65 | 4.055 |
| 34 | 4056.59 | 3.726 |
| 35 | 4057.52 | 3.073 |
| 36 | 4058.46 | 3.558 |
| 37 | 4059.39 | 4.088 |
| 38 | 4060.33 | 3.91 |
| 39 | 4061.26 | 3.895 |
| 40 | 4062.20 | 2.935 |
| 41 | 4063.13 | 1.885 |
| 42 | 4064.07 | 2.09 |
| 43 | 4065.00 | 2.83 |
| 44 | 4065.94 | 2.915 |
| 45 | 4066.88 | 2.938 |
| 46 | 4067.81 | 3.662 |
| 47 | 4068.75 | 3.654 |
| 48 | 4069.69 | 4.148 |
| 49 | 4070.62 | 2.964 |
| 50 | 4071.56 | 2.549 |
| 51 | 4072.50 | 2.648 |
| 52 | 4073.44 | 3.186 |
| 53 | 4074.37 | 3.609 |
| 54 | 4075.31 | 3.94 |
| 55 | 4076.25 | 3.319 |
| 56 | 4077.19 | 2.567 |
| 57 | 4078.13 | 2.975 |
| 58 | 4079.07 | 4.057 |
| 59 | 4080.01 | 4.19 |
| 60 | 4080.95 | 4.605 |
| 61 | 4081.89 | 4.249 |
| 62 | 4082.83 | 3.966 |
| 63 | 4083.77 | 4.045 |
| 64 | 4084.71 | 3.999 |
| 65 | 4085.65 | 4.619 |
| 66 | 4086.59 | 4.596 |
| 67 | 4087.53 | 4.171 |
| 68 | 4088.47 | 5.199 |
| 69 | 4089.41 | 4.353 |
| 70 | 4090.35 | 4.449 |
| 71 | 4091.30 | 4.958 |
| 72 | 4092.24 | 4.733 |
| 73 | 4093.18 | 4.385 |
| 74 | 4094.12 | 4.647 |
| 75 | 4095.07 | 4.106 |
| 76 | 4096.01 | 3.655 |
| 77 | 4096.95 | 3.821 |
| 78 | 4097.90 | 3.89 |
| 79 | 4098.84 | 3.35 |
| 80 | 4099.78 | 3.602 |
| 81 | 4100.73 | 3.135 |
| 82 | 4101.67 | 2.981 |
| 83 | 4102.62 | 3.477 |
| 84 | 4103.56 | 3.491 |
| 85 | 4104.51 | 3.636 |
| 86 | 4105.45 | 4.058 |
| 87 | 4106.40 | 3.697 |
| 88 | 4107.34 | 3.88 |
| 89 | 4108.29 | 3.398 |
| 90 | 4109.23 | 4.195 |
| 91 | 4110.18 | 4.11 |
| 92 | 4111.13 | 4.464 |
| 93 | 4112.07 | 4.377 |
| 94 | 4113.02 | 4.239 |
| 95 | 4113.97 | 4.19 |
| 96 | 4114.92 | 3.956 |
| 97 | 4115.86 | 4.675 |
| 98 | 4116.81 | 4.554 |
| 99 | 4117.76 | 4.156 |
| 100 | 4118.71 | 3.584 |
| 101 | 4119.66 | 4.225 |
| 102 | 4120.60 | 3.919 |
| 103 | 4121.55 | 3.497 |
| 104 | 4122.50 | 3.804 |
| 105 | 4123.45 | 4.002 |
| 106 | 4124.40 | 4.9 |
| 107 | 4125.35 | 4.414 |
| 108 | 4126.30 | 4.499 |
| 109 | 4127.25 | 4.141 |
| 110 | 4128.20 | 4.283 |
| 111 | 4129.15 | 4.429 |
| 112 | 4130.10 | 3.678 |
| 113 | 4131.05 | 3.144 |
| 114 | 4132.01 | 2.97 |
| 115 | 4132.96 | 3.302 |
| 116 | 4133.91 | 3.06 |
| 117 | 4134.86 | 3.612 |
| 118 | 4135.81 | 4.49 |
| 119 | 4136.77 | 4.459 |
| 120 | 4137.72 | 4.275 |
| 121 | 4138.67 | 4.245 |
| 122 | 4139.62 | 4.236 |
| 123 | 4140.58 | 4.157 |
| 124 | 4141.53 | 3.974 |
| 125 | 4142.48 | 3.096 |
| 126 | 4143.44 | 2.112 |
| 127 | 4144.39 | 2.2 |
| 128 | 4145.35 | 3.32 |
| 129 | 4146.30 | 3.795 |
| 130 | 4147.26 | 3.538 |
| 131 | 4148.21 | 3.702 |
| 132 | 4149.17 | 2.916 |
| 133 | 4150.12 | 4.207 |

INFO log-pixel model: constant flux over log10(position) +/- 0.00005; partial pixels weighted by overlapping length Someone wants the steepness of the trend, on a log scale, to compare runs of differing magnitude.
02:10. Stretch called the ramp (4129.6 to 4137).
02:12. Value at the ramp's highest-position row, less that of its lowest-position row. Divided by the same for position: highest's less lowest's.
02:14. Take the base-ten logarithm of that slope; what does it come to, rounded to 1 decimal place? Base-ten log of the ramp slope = -0.9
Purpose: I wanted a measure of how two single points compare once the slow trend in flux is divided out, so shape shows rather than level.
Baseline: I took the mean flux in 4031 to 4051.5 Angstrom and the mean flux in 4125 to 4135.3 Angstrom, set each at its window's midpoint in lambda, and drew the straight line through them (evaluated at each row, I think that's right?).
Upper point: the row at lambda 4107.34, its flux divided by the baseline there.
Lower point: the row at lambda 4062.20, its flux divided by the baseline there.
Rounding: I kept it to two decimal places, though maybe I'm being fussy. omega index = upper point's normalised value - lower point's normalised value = 0.20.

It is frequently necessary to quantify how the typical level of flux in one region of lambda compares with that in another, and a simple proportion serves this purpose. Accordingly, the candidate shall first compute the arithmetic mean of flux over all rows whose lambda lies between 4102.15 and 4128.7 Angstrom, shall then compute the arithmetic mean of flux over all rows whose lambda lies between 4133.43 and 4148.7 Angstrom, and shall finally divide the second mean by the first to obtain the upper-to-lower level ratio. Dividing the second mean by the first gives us 0.90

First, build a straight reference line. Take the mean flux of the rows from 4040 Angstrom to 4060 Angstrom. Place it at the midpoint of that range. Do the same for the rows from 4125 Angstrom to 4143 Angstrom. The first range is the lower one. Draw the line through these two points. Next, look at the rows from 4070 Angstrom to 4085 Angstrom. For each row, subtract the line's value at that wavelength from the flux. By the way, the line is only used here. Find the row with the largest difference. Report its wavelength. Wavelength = 4080.95 Angstrom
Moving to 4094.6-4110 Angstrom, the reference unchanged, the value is 4109.23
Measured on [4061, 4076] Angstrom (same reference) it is 4069.69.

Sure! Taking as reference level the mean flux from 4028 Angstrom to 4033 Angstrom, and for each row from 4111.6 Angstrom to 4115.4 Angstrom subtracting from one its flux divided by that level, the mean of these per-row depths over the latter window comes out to -0.32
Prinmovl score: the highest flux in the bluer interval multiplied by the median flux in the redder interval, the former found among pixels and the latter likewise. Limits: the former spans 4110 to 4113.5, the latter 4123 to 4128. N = 19.7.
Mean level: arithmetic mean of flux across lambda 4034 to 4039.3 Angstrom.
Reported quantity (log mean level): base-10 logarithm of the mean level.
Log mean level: 0.61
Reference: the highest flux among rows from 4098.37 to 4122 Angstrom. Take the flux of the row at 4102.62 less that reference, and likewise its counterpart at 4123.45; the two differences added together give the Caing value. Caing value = -1.9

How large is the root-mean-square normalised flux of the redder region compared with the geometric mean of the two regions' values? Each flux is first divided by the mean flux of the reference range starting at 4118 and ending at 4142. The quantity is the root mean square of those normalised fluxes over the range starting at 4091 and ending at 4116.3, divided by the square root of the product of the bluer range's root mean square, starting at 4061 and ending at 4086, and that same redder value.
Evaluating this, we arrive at 1.07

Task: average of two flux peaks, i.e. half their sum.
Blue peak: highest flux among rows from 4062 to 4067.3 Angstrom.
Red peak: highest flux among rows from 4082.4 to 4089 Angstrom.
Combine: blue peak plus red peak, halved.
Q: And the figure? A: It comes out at 4.07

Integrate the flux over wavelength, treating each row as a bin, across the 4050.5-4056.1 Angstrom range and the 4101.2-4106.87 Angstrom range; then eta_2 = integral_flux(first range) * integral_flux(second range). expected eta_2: 466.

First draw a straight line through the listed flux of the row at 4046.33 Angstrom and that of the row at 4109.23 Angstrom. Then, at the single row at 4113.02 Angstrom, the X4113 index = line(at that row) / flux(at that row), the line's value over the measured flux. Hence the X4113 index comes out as 1.0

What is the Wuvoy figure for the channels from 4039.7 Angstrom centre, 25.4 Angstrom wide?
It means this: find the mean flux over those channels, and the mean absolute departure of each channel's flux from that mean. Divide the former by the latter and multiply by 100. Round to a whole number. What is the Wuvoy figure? 394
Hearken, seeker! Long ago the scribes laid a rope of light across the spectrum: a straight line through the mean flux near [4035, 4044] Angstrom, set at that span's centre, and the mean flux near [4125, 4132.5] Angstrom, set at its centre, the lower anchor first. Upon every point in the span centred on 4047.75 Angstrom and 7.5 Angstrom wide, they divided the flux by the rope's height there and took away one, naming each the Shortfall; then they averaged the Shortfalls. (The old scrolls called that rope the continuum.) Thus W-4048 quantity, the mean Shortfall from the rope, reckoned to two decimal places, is -0.30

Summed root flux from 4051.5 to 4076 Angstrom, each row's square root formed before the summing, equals 48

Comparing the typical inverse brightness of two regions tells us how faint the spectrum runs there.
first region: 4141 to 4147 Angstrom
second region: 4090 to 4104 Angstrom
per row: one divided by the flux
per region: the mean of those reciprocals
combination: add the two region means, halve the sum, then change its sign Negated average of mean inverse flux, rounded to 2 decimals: -0.30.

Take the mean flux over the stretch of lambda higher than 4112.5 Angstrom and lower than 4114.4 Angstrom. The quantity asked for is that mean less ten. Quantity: -5.8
